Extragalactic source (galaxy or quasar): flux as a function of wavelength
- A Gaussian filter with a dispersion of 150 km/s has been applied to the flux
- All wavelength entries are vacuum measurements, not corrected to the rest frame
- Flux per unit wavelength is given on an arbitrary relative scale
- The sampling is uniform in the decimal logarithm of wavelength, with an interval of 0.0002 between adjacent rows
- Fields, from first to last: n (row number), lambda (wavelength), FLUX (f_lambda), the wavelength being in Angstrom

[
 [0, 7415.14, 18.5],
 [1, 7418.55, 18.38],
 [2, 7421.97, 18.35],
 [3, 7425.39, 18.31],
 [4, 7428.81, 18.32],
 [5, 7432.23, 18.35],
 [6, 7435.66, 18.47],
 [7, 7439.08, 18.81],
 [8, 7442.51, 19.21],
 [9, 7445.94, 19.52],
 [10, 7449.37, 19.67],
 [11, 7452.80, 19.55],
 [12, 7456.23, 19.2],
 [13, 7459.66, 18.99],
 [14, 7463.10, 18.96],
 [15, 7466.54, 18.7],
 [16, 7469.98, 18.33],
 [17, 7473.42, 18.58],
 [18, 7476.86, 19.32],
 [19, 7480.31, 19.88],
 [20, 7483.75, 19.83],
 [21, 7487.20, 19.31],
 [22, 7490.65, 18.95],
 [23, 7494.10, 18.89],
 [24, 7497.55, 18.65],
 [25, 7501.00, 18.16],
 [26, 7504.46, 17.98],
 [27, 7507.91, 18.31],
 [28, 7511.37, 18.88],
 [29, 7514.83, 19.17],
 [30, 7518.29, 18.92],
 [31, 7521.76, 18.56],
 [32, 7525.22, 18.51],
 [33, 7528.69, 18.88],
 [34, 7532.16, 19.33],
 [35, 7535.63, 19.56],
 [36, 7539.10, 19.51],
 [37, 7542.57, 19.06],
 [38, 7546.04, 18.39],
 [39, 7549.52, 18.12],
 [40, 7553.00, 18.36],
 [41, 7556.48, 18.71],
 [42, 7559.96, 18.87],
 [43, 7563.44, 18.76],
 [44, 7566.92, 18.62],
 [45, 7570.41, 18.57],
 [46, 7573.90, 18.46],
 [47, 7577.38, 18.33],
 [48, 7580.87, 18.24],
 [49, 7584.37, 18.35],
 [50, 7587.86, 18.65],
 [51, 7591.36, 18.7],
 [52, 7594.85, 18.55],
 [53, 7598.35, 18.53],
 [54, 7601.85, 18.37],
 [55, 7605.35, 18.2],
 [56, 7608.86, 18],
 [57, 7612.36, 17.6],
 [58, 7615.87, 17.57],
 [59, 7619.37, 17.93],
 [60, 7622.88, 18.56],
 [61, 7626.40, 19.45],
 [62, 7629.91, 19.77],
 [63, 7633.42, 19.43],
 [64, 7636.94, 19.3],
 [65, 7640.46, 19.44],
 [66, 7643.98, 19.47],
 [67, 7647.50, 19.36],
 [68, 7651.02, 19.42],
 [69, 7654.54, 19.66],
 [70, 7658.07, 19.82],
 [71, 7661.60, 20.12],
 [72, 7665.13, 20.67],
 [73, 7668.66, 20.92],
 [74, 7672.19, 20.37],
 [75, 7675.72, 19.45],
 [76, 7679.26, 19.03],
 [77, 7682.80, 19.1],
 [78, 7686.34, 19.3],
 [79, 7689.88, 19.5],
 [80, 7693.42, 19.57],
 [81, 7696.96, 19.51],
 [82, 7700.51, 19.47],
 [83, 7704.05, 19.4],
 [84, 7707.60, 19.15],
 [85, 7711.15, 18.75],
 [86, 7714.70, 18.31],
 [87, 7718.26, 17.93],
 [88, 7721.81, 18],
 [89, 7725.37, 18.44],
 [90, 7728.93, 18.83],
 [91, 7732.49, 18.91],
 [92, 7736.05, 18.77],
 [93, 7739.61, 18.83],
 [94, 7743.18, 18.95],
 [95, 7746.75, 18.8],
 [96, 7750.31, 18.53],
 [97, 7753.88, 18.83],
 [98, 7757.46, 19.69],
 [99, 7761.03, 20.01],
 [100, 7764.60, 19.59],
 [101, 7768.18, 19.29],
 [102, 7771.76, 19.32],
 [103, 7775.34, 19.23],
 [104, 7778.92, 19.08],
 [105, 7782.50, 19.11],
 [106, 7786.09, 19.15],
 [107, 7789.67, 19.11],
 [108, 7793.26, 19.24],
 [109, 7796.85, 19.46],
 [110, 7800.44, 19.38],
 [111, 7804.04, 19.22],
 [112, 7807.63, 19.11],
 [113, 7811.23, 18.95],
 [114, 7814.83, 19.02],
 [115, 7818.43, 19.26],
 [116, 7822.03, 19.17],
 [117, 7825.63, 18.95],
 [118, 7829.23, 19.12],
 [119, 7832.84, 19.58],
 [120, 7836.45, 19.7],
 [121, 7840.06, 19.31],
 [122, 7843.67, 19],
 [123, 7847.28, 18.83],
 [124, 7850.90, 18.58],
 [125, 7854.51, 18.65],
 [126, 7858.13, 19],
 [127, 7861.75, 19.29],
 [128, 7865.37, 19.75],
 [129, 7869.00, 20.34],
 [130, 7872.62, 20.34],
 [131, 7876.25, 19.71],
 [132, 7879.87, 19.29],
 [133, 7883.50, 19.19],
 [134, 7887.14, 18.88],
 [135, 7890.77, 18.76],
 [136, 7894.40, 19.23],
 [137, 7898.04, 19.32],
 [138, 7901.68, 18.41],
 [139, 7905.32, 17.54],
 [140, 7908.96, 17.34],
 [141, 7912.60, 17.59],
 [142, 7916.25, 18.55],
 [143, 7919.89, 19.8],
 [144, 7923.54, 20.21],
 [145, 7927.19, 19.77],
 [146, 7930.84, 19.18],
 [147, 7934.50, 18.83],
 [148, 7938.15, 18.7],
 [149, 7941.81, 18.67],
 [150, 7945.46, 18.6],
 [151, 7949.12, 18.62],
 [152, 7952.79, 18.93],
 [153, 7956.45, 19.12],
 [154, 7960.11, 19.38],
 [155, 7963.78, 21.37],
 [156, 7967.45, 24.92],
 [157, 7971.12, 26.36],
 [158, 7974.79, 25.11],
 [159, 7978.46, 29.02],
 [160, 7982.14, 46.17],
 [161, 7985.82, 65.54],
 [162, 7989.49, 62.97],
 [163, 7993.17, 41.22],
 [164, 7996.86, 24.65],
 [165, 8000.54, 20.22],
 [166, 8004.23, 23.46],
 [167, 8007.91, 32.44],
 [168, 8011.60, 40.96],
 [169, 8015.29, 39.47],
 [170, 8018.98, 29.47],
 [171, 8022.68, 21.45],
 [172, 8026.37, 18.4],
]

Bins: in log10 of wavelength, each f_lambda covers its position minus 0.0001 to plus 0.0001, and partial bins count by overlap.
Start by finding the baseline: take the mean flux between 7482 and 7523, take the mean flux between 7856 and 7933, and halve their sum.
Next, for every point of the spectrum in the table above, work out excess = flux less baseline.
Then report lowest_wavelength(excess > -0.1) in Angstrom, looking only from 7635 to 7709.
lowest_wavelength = 7636.94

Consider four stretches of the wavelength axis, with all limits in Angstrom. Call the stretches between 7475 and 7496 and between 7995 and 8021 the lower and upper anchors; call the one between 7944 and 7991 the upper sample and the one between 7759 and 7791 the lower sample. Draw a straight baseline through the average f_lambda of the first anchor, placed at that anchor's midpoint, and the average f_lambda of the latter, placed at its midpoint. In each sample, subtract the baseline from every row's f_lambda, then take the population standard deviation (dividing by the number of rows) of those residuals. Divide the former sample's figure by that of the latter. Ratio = 35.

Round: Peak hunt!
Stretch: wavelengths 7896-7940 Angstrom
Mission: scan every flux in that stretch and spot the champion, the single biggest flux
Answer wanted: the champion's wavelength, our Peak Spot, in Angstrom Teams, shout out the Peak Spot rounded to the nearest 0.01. 7923.54 Angstrom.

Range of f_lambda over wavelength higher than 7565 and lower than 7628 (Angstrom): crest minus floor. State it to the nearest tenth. 1.9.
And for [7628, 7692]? 1.9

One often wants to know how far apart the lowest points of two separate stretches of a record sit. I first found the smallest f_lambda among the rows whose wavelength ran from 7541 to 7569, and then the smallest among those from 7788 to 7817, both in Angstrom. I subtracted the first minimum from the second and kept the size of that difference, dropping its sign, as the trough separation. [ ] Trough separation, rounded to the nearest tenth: 0.8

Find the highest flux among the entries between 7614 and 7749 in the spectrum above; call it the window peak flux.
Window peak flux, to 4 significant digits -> 20.92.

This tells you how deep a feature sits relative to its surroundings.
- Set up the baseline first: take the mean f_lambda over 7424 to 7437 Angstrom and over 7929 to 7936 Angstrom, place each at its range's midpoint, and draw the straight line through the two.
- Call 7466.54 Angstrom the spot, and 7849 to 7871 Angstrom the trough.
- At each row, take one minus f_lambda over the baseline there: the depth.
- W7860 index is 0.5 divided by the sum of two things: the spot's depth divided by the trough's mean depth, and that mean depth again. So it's 0.6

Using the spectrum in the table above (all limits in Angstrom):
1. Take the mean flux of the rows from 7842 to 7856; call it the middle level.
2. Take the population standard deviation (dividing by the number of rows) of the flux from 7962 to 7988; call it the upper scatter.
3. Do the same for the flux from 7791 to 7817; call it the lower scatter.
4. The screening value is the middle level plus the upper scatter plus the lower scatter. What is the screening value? 33.8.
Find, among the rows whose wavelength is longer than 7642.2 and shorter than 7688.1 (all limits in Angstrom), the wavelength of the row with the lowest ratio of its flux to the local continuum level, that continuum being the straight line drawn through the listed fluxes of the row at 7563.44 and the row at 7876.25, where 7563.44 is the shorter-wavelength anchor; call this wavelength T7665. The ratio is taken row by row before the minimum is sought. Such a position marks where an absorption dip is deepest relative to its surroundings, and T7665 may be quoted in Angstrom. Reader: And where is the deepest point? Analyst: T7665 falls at 7679.26 Angstrom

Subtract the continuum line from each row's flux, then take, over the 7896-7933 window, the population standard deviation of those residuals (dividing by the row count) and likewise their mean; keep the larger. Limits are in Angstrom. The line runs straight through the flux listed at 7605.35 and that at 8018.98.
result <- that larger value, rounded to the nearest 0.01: 0.87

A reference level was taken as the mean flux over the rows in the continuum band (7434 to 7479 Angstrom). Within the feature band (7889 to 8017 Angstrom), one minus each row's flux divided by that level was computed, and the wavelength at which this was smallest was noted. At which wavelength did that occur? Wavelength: 7985.82 Angstrom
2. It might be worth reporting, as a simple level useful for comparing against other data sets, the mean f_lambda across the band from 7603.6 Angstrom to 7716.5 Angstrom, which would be 19.2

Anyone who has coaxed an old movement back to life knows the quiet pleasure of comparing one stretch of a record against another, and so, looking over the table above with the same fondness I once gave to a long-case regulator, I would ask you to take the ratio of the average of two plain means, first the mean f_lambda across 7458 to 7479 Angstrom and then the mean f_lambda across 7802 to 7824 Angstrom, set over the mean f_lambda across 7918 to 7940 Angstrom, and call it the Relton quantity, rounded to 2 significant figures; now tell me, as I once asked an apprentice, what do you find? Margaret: 0.98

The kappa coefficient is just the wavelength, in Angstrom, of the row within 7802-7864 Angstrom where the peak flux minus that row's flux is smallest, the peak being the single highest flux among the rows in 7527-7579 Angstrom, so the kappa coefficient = 7836.45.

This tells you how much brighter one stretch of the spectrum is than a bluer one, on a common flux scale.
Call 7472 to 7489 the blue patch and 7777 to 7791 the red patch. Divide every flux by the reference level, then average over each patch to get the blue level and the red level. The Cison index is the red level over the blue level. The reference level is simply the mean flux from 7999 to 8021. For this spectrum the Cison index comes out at 0.986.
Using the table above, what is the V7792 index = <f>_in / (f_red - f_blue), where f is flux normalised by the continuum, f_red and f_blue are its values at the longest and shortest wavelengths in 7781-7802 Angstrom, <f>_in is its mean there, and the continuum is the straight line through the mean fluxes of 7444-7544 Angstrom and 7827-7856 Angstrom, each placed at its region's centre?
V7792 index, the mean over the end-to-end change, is 73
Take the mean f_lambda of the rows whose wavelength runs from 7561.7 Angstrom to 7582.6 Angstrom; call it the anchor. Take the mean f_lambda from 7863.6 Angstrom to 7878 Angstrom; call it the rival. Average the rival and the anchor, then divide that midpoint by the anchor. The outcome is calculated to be 1.04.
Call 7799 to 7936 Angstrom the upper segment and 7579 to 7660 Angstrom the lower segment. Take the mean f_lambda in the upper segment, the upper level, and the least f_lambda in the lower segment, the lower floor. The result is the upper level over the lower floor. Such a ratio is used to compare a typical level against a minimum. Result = 1.09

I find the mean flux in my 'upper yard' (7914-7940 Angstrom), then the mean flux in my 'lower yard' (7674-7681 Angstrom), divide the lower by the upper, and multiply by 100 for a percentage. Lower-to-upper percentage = 100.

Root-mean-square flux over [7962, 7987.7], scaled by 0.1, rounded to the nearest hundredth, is 3.72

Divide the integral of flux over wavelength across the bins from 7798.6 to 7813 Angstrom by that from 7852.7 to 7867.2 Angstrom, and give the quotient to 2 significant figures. 0.99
